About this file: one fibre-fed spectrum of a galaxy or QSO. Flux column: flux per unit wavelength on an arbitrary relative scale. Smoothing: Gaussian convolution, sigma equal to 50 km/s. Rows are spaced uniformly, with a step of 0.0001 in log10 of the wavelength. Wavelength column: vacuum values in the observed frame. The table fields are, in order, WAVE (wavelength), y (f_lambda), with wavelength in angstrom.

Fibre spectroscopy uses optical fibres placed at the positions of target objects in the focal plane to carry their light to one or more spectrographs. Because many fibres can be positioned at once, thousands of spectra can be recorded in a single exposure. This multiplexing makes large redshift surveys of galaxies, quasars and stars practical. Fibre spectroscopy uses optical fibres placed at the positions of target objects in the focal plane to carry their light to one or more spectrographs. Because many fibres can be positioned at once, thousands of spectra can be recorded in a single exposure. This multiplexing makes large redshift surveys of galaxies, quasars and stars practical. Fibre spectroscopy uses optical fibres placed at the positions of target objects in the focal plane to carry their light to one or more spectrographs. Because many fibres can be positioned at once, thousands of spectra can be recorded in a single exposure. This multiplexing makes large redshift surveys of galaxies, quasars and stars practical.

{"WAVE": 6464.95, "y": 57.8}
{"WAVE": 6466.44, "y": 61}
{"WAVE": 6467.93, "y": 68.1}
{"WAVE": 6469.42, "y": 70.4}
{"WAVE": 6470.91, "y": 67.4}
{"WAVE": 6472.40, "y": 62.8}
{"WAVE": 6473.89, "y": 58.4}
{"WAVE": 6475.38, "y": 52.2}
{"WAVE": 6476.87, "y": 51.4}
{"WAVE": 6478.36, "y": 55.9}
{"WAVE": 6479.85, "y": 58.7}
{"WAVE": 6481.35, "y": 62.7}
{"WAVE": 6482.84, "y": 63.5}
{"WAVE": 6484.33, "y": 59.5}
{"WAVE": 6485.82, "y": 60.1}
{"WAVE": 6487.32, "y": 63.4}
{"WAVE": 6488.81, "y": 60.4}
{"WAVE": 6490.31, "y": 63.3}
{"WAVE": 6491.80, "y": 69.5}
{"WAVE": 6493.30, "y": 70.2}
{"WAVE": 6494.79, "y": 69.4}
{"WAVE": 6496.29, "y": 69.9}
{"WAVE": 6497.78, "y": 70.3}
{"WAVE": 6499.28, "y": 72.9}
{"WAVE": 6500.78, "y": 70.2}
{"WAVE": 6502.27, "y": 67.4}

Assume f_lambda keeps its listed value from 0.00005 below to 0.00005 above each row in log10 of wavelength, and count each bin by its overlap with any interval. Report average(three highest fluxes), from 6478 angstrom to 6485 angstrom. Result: 61.9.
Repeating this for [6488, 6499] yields 70.1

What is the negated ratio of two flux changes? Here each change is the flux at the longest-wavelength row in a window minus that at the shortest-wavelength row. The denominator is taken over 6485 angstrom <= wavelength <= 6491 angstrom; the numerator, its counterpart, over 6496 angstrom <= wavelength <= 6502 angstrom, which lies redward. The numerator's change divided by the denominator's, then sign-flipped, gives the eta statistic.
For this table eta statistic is -0.1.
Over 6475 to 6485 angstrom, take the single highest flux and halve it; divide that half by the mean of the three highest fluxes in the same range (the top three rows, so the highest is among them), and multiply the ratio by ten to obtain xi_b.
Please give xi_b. 5.13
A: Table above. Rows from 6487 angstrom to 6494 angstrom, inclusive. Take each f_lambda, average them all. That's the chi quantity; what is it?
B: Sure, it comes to 65.4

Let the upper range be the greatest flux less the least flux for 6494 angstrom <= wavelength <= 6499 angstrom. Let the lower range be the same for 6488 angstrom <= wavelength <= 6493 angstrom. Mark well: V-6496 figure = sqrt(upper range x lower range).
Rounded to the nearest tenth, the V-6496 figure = 2.9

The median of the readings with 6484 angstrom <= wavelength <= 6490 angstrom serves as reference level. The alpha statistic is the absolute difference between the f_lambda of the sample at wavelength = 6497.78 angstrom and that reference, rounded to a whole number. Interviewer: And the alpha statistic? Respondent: 10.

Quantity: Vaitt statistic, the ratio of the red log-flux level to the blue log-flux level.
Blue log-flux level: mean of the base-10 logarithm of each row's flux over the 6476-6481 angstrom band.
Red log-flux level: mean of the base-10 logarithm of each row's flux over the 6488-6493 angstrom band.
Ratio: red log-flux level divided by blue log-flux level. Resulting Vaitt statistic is 1.04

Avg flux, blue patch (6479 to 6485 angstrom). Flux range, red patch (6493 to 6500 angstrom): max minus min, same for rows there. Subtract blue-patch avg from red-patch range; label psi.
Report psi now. -58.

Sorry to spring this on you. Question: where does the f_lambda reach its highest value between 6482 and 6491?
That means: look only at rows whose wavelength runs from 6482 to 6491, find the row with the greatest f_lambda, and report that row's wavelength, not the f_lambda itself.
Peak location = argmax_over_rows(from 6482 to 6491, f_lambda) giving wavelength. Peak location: 6482.84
